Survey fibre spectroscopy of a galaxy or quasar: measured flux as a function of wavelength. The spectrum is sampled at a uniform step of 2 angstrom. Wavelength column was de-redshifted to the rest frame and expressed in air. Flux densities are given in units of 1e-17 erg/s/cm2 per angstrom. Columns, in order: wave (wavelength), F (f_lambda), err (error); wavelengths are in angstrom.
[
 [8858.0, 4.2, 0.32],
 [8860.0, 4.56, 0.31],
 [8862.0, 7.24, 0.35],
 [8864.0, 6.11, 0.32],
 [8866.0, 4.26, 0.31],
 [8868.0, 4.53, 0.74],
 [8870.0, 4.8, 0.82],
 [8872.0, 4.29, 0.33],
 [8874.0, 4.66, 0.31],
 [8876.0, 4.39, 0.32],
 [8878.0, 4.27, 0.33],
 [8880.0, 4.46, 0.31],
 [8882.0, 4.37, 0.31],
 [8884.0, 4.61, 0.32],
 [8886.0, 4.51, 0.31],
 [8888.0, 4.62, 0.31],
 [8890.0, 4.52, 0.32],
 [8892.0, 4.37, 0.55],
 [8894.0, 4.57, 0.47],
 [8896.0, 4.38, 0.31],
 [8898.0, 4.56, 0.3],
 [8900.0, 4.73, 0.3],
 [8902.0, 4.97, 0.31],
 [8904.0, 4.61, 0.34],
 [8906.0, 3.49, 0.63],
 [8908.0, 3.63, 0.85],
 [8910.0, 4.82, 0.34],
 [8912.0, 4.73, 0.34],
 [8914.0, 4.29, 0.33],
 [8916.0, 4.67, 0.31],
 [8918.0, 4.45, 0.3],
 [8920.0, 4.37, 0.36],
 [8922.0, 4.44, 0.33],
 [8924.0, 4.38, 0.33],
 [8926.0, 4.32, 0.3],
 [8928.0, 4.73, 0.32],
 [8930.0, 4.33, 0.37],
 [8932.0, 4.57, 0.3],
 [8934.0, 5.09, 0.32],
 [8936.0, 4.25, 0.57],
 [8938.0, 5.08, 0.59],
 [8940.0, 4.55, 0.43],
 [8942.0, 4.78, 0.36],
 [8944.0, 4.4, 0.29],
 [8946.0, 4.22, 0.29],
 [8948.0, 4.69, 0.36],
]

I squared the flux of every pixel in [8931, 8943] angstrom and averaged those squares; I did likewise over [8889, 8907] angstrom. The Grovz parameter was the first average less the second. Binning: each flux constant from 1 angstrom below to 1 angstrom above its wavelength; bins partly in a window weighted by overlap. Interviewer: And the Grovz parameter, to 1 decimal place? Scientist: 2.3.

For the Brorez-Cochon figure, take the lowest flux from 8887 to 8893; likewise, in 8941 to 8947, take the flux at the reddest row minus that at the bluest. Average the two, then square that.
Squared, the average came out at 3.6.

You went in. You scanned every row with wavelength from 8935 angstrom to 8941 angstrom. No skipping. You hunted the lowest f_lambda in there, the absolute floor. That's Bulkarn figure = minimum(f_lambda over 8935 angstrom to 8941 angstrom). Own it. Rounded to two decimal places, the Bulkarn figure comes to 4.25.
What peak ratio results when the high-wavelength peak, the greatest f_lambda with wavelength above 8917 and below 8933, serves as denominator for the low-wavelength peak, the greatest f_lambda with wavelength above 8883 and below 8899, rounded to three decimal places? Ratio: 0.977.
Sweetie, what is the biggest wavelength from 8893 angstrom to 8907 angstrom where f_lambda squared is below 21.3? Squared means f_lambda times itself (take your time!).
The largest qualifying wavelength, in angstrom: 8906.0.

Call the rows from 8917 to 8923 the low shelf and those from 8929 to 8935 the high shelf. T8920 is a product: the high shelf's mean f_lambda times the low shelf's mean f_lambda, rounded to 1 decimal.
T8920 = 20.6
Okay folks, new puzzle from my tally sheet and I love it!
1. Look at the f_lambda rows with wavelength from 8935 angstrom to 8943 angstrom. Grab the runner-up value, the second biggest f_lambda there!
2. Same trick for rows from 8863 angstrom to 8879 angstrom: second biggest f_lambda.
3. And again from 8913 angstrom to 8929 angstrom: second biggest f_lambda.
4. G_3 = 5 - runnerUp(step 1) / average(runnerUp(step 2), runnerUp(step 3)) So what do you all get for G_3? 3.99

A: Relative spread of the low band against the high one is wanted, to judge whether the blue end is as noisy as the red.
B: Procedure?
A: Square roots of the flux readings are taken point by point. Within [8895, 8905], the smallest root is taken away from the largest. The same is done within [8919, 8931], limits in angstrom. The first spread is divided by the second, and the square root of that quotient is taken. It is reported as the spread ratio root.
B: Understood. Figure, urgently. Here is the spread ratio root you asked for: 1.2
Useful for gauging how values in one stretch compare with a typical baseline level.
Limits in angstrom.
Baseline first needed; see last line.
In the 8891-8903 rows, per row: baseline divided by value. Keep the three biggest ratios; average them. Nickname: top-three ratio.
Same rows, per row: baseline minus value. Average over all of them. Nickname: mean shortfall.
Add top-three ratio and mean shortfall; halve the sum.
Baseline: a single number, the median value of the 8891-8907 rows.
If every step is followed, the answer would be 0.50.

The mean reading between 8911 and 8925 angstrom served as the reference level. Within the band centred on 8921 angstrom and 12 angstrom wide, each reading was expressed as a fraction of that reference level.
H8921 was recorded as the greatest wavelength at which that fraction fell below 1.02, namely 8926.0 angstrom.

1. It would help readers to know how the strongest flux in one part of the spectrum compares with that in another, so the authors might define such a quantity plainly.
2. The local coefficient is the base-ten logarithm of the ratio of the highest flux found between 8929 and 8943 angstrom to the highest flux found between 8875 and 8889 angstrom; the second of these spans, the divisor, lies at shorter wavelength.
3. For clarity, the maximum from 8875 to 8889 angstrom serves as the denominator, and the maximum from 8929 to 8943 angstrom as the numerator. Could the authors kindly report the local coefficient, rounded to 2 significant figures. 0.042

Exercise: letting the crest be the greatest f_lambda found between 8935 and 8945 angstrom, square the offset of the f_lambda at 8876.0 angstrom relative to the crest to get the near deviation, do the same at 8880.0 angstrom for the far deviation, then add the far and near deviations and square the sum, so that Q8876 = 0.74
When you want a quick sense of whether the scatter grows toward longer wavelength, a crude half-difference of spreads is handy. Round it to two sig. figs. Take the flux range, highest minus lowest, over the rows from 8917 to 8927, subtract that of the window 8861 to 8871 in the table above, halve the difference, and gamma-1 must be -1.4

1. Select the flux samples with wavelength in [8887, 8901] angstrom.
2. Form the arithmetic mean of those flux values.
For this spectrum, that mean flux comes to 4.54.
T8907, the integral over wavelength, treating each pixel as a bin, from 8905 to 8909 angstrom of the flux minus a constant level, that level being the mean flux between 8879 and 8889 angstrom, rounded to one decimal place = -3.8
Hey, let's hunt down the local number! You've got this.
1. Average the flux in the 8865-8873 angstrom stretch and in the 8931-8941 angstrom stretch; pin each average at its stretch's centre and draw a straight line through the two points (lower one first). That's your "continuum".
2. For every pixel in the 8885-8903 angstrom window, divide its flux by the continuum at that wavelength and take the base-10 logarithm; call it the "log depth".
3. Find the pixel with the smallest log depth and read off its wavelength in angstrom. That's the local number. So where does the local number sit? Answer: 8896.0 angstrom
